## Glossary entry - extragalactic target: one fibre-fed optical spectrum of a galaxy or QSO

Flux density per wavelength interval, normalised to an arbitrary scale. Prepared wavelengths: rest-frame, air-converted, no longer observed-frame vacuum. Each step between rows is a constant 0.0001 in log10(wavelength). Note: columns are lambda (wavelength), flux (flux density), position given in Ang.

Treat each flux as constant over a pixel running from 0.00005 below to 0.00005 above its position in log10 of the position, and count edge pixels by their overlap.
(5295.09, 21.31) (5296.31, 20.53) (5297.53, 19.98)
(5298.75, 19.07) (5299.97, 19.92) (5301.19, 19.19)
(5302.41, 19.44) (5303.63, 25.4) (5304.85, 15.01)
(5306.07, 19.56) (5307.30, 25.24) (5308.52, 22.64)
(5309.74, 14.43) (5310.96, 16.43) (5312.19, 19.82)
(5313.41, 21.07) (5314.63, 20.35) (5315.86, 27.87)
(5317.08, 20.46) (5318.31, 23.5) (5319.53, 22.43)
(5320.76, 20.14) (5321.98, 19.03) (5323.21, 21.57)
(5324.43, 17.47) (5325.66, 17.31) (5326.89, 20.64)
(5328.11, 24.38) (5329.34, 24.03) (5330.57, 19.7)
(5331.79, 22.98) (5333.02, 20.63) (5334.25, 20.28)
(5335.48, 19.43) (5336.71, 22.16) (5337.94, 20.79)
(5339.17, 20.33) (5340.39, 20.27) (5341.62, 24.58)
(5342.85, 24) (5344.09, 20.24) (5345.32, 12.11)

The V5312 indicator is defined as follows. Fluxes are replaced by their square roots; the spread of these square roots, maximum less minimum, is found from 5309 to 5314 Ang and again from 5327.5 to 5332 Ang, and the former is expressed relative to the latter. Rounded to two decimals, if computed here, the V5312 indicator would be 1.59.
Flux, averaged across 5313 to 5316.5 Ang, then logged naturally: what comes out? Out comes 3.14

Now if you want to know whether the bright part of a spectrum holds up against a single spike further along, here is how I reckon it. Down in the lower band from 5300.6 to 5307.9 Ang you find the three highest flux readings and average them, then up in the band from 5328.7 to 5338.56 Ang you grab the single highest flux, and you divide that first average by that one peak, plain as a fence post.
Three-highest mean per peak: 0.97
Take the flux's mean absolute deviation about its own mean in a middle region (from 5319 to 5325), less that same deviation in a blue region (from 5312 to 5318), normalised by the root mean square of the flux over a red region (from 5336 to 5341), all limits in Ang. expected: -0.042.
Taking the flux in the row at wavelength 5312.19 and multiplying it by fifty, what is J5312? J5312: 991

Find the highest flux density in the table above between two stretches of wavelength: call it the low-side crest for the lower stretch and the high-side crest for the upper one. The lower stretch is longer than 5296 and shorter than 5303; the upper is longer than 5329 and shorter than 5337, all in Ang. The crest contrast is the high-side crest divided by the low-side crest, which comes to 1.17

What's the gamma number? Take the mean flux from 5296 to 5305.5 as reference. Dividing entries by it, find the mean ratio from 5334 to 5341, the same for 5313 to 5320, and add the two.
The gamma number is 2.18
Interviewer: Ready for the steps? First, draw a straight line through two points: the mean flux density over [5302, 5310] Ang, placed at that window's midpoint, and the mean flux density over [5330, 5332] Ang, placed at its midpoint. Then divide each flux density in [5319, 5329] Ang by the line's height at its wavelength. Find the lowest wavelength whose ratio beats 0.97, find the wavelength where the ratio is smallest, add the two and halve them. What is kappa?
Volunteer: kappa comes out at 5322.6 Ang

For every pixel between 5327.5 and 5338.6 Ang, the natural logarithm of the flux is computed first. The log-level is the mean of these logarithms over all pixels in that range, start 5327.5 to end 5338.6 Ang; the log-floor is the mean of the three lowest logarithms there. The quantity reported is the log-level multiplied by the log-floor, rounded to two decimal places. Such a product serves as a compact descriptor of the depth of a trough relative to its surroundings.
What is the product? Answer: 9.16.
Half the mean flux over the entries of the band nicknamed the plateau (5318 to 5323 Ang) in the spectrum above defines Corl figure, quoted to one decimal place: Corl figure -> 10.6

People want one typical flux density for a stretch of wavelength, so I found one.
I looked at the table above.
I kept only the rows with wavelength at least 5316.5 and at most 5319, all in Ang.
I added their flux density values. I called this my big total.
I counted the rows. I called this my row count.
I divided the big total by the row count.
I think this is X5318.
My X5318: 22.0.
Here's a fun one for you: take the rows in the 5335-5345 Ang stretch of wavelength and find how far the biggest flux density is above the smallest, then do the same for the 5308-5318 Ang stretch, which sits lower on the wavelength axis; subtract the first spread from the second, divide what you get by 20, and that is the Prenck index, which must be 0.41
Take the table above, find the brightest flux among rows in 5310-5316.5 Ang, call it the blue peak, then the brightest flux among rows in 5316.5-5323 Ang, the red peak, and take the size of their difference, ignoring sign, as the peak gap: 4.4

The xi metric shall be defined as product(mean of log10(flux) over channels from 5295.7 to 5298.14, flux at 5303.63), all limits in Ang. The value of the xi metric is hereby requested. 33.2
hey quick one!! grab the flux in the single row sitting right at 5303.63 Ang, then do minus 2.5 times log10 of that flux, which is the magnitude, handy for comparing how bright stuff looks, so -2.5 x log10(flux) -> -3.5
